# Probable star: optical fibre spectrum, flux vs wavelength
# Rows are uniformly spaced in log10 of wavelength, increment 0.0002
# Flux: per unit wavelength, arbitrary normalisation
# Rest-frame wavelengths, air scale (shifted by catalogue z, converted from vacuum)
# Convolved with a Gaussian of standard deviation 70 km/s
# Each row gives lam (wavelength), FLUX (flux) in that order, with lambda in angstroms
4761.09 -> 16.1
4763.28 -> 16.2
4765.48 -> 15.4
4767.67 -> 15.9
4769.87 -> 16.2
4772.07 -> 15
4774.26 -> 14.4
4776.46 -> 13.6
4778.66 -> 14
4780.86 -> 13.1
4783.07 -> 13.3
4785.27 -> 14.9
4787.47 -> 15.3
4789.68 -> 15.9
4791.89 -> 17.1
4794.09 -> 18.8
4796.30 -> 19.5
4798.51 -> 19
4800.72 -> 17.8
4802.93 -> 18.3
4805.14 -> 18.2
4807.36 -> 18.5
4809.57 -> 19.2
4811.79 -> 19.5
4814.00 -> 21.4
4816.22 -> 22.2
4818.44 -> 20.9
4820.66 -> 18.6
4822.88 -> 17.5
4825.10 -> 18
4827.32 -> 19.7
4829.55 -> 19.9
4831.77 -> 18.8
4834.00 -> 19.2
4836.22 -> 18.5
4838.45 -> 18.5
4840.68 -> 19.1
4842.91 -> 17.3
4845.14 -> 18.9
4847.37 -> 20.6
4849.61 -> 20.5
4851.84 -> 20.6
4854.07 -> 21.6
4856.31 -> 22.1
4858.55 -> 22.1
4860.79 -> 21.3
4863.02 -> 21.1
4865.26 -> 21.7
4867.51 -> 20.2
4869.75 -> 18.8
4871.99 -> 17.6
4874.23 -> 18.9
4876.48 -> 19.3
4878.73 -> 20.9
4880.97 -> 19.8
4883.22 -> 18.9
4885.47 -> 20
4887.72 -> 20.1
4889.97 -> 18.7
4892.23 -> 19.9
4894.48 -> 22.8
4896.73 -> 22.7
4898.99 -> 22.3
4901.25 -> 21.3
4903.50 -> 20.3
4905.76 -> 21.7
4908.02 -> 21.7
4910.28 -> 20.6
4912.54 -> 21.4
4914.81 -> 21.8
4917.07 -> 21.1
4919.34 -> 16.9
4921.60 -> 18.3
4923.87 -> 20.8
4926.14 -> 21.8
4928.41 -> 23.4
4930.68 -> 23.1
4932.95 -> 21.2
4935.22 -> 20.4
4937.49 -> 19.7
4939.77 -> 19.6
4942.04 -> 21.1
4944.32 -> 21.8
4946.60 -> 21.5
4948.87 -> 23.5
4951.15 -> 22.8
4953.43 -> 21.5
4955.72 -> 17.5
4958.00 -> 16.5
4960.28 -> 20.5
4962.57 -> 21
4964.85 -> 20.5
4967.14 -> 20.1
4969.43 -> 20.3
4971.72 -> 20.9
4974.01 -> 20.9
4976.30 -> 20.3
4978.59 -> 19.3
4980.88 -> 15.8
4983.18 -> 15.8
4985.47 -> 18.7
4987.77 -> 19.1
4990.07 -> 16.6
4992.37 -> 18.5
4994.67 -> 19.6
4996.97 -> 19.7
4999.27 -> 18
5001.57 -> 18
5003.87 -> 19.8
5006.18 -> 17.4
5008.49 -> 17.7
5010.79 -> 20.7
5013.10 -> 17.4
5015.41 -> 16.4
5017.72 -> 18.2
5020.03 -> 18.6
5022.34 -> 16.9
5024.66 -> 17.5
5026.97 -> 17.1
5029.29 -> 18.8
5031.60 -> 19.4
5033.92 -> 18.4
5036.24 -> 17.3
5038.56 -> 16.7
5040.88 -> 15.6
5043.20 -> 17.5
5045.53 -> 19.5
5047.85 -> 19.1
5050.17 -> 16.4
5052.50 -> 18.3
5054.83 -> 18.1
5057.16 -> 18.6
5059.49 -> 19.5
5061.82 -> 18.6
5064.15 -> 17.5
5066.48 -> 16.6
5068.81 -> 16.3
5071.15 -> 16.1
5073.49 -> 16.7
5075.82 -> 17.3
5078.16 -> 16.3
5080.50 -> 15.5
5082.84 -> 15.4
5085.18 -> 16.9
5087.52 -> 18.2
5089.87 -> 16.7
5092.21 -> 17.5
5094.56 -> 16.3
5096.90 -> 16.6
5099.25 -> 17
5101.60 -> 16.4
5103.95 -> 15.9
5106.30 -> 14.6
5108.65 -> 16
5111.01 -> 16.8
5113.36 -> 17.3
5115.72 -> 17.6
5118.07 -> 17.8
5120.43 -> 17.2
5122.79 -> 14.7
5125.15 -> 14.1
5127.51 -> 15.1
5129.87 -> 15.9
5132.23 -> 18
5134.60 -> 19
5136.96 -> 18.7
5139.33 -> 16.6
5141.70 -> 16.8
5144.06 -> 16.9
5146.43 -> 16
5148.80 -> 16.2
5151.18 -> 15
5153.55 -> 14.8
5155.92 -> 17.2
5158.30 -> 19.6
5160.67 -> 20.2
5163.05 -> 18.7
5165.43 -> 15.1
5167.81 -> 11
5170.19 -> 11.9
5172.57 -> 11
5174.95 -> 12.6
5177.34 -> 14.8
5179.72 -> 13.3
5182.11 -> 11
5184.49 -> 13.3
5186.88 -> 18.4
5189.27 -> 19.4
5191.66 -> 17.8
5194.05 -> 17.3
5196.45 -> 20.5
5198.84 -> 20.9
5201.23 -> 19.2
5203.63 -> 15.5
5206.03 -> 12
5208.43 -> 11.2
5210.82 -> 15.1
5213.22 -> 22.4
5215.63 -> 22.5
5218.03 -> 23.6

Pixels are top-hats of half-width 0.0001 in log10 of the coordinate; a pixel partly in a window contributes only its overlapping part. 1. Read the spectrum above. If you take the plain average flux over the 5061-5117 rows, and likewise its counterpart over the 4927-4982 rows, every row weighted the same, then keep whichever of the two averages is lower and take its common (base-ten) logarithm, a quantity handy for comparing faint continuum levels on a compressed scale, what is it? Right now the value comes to 1.22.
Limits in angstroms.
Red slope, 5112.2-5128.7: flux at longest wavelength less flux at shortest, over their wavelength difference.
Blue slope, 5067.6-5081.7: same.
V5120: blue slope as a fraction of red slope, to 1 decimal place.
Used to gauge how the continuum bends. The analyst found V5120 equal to 0.4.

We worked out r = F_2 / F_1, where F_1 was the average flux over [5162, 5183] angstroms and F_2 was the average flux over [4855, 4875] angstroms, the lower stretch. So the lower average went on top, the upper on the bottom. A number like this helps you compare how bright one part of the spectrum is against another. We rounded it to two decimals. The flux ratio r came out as 1.54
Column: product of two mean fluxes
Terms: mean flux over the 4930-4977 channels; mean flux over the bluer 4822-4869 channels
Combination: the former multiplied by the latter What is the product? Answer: 411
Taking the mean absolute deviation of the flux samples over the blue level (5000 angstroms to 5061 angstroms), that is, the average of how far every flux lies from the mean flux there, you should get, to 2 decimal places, 0.97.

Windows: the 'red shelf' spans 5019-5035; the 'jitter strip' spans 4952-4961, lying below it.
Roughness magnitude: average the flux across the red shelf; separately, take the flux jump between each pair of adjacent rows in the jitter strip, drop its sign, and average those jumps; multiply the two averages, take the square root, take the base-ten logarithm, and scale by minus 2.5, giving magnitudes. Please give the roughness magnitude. -2.17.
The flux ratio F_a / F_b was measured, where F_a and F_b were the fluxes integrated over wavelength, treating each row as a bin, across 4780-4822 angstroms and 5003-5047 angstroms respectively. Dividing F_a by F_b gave 0.96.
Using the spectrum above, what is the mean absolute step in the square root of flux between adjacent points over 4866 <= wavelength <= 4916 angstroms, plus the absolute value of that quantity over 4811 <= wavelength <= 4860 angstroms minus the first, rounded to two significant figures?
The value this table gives 0.12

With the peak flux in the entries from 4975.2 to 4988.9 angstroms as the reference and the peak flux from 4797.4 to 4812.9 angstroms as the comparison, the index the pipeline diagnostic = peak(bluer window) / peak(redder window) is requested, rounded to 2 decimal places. 0.96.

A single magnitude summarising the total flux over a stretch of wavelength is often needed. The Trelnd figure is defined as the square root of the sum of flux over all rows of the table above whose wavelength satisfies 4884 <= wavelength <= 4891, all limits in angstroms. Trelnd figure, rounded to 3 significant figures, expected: 7.67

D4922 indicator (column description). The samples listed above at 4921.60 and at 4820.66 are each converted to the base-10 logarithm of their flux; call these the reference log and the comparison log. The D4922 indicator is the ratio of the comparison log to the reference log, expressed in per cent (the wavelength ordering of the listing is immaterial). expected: 100.6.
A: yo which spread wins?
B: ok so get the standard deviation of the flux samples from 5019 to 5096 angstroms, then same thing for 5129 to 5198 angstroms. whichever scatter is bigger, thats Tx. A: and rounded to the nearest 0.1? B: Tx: 2.8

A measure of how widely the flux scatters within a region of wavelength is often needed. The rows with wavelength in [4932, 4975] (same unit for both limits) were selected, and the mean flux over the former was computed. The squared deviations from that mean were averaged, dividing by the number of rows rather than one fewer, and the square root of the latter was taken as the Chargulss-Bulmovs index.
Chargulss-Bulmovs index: 1.55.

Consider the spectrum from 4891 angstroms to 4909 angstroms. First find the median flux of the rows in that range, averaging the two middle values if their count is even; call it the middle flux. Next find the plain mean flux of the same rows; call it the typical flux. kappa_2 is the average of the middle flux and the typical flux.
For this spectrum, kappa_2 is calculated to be 21.6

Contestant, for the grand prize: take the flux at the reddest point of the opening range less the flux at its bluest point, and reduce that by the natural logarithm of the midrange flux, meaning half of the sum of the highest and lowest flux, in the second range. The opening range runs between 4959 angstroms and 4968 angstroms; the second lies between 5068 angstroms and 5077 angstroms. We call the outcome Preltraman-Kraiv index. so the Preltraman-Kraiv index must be -3.2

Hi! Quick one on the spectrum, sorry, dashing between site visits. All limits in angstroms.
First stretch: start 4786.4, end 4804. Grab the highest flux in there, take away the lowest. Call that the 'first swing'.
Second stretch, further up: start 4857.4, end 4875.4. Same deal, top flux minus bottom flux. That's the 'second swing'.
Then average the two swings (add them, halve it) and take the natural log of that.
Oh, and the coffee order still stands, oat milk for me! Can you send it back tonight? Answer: 1.47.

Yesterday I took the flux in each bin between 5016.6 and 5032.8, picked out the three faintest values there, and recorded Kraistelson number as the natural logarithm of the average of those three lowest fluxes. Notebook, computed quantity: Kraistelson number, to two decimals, 2.84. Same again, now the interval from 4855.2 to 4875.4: 2.91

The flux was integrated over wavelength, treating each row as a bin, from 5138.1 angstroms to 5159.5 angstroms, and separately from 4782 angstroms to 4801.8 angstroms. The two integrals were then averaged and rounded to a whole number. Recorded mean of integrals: 344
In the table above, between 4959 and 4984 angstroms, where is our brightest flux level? 4962.57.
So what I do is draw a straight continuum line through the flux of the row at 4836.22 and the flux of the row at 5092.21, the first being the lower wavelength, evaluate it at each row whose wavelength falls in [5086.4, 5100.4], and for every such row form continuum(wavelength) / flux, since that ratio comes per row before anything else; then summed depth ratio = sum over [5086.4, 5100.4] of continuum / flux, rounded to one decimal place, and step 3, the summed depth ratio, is 6.2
